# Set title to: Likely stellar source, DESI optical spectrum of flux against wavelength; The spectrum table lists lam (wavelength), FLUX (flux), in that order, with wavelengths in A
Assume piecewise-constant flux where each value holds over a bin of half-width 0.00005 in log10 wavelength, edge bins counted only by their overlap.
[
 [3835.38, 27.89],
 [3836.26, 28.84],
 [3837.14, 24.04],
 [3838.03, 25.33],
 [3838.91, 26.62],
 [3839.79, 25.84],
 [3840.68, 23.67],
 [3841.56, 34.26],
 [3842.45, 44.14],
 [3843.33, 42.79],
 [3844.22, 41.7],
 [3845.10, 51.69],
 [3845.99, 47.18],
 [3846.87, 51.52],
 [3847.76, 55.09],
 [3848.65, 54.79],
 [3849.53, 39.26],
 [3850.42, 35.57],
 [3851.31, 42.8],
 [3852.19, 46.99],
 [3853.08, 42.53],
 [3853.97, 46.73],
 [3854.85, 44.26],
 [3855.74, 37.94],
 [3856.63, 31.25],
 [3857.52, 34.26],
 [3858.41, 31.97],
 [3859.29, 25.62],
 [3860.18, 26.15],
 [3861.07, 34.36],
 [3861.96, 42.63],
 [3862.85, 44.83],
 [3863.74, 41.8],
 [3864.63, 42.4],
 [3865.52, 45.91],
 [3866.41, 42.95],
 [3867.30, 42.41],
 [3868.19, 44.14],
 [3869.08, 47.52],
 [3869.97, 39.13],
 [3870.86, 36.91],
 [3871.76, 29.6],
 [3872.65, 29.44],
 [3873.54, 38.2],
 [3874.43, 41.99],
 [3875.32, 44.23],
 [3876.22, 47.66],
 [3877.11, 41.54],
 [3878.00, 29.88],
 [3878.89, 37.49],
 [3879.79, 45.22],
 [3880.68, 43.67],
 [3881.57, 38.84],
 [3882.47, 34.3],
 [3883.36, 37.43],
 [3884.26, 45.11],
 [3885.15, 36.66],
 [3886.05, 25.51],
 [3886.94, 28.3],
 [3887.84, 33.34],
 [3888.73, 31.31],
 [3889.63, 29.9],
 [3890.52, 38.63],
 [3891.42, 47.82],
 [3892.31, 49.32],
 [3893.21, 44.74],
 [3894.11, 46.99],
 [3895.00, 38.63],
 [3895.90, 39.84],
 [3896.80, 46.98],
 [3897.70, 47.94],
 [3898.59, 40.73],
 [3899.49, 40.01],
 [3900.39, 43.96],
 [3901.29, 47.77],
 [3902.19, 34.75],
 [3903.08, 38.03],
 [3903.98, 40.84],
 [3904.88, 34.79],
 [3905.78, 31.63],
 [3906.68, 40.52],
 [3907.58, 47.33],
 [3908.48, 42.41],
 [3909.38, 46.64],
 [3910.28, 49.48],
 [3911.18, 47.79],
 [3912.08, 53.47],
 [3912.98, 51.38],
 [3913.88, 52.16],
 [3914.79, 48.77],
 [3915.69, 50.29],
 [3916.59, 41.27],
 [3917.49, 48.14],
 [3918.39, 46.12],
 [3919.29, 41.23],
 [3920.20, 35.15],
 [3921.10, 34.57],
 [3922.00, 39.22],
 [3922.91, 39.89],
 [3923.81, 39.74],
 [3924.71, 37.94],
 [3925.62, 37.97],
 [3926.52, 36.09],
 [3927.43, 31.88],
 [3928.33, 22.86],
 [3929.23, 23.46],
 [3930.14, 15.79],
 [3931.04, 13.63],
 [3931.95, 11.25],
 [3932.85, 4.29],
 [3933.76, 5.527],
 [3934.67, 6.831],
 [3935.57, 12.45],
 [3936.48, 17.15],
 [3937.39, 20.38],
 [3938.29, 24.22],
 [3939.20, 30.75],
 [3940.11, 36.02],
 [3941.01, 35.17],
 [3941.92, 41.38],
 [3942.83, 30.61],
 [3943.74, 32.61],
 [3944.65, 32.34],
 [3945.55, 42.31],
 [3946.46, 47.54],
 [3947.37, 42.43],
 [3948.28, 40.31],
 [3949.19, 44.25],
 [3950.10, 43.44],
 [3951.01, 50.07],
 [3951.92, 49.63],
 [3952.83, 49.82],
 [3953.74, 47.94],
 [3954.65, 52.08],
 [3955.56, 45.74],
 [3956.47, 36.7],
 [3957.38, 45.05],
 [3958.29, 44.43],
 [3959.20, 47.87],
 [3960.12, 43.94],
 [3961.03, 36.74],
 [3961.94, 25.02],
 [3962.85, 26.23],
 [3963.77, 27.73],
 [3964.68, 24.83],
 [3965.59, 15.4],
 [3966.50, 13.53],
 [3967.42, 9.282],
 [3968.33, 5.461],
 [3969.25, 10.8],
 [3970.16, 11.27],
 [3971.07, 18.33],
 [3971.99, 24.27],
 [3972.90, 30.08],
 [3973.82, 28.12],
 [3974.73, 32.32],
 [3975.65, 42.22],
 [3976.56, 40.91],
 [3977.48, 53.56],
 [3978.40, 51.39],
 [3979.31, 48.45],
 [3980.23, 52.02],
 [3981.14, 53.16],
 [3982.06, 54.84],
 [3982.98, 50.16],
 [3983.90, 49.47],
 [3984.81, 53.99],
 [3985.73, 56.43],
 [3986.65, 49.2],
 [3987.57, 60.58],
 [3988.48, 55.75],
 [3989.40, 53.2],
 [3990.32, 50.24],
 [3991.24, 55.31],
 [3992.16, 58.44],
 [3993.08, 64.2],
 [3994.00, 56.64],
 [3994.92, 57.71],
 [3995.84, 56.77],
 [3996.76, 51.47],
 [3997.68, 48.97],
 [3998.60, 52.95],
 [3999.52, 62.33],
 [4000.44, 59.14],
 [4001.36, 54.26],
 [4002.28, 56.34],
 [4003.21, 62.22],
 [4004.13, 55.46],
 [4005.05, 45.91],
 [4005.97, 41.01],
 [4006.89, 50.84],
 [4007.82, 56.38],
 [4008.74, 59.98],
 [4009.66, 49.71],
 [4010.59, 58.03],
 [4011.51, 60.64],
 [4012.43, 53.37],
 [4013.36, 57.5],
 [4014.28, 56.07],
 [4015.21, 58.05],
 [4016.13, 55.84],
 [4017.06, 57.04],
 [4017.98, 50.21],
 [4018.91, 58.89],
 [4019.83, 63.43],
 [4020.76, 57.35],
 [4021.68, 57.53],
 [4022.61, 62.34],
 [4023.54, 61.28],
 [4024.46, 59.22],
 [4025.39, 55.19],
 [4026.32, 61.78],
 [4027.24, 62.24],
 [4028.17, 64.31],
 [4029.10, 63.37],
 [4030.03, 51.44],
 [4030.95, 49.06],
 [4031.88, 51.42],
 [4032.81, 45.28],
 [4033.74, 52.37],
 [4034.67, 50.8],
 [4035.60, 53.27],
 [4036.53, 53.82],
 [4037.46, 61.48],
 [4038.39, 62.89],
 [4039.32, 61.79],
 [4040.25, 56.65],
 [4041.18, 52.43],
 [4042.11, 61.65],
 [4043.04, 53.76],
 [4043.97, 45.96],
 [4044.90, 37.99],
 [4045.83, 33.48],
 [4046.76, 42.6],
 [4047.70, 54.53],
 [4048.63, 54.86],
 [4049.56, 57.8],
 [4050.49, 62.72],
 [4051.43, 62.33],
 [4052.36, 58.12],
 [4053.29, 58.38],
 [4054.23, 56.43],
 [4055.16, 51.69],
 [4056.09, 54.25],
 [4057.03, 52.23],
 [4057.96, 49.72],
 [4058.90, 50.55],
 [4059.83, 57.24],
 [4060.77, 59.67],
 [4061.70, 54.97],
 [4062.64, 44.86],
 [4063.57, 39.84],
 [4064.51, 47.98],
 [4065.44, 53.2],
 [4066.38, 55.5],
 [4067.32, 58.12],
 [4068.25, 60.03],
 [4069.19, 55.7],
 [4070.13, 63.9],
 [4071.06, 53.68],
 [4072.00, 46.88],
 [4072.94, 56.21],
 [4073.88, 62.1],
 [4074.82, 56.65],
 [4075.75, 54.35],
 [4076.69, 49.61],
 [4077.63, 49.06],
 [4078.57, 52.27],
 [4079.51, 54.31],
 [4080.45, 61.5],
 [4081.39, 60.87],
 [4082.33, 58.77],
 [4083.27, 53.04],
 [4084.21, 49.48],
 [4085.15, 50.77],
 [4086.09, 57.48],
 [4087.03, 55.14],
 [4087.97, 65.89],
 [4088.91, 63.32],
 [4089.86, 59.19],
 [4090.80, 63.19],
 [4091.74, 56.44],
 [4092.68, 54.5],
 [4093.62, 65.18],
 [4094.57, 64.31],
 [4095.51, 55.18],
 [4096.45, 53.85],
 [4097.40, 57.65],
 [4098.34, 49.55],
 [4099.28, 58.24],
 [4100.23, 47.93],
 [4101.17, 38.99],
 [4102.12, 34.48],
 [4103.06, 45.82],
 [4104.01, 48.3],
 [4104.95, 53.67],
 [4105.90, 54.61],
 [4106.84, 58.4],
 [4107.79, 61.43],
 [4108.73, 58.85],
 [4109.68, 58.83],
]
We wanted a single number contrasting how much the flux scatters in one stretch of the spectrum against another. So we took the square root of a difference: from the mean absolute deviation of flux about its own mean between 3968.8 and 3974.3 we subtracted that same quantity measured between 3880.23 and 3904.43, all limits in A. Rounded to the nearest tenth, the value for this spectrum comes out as 1.3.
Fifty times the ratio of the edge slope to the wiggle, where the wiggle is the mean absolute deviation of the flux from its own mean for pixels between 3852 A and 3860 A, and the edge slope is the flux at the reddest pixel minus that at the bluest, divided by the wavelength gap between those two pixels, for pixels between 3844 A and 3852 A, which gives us 1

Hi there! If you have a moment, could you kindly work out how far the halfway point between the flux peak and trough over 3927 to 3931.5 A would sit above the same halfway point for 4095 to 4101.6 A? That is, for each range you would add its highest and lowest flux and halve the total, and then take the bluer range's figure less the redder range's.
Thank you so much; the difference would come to -26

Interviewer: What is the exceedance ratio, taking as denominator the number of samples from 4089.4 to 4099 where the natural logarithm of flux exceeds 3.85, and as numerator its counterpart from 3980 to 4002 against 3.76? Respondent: 2.40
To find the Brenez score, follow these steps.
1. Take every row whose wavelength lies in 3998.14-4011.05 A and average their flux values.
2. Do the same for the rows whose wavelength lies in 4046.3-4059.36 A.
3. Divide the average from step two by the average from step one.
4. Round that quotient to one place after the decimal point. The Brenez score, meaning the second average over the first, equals 1.0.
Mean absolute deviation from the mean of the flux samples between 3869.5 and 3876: 4.4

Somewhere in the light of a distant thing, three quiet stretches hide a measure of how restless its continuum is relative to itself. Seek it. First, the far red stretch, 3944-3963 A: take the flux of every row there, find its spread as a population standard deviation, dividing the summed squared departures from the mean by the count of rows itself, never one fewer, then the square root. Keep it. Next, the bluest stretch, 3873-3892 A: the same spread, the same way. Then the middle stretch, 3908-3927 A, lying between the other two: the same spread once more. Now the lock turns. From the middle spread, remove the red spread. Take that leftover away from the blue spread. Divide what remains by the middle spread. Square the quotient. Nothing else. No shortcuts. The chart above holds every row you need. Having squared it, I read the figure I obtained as 1.8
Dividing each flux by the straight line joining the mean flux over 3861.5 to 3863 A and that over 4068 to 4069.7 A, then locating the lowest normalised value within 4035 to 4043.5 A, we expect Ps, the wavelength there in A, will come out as 4041.18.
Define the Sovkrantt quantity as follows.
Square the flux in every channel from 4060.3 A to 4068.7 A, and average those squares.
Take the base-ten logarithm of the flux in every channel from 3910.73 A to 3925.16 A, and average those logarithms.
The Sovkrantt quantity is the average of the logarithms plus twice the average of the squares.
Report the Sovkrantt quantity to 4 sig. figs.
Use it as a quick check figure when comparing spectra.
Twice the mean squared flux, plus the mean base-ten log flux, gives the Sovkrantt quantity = 5641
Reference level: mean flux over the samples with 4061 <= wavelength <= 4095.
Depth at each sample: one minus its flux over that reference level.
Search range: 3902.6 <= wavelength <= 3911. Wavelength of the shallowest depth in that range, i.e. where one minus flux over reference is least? 3910.28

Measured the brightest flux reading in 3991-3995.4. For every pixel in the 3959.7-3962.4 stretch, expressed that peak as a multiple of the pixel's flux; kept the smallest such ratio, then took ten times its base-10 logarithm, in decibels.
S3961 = 1.6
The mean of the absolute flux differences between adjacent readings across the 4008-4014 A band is 6.5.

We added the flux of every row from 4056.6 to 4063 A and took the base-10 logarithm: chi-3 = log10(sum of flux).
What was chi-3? 2.57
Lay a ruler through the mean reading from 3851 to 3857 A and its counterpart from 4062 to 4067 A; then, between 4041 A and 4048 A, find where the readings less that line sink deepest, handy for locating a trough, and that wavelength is 4045.83 A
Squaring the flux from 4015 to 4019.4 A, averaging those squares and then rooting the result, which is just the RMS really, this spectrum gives 56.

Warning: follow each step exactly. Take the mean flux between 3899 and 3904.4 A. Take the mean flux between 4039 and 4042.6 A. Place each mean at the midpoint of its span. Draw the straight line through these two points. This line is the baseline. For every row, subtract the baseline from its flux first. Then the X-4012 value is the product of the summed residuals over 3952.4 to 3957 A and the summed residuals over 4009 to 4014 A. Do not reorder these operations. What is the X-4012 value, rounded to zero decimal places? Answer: -34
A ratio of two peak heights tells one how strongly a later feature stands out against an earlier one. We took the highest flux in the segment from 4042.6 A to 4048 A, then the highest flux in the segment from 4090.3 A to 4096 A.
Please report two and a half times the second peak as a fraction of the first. 2.99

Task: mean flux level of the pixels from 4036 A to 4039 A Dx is 59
